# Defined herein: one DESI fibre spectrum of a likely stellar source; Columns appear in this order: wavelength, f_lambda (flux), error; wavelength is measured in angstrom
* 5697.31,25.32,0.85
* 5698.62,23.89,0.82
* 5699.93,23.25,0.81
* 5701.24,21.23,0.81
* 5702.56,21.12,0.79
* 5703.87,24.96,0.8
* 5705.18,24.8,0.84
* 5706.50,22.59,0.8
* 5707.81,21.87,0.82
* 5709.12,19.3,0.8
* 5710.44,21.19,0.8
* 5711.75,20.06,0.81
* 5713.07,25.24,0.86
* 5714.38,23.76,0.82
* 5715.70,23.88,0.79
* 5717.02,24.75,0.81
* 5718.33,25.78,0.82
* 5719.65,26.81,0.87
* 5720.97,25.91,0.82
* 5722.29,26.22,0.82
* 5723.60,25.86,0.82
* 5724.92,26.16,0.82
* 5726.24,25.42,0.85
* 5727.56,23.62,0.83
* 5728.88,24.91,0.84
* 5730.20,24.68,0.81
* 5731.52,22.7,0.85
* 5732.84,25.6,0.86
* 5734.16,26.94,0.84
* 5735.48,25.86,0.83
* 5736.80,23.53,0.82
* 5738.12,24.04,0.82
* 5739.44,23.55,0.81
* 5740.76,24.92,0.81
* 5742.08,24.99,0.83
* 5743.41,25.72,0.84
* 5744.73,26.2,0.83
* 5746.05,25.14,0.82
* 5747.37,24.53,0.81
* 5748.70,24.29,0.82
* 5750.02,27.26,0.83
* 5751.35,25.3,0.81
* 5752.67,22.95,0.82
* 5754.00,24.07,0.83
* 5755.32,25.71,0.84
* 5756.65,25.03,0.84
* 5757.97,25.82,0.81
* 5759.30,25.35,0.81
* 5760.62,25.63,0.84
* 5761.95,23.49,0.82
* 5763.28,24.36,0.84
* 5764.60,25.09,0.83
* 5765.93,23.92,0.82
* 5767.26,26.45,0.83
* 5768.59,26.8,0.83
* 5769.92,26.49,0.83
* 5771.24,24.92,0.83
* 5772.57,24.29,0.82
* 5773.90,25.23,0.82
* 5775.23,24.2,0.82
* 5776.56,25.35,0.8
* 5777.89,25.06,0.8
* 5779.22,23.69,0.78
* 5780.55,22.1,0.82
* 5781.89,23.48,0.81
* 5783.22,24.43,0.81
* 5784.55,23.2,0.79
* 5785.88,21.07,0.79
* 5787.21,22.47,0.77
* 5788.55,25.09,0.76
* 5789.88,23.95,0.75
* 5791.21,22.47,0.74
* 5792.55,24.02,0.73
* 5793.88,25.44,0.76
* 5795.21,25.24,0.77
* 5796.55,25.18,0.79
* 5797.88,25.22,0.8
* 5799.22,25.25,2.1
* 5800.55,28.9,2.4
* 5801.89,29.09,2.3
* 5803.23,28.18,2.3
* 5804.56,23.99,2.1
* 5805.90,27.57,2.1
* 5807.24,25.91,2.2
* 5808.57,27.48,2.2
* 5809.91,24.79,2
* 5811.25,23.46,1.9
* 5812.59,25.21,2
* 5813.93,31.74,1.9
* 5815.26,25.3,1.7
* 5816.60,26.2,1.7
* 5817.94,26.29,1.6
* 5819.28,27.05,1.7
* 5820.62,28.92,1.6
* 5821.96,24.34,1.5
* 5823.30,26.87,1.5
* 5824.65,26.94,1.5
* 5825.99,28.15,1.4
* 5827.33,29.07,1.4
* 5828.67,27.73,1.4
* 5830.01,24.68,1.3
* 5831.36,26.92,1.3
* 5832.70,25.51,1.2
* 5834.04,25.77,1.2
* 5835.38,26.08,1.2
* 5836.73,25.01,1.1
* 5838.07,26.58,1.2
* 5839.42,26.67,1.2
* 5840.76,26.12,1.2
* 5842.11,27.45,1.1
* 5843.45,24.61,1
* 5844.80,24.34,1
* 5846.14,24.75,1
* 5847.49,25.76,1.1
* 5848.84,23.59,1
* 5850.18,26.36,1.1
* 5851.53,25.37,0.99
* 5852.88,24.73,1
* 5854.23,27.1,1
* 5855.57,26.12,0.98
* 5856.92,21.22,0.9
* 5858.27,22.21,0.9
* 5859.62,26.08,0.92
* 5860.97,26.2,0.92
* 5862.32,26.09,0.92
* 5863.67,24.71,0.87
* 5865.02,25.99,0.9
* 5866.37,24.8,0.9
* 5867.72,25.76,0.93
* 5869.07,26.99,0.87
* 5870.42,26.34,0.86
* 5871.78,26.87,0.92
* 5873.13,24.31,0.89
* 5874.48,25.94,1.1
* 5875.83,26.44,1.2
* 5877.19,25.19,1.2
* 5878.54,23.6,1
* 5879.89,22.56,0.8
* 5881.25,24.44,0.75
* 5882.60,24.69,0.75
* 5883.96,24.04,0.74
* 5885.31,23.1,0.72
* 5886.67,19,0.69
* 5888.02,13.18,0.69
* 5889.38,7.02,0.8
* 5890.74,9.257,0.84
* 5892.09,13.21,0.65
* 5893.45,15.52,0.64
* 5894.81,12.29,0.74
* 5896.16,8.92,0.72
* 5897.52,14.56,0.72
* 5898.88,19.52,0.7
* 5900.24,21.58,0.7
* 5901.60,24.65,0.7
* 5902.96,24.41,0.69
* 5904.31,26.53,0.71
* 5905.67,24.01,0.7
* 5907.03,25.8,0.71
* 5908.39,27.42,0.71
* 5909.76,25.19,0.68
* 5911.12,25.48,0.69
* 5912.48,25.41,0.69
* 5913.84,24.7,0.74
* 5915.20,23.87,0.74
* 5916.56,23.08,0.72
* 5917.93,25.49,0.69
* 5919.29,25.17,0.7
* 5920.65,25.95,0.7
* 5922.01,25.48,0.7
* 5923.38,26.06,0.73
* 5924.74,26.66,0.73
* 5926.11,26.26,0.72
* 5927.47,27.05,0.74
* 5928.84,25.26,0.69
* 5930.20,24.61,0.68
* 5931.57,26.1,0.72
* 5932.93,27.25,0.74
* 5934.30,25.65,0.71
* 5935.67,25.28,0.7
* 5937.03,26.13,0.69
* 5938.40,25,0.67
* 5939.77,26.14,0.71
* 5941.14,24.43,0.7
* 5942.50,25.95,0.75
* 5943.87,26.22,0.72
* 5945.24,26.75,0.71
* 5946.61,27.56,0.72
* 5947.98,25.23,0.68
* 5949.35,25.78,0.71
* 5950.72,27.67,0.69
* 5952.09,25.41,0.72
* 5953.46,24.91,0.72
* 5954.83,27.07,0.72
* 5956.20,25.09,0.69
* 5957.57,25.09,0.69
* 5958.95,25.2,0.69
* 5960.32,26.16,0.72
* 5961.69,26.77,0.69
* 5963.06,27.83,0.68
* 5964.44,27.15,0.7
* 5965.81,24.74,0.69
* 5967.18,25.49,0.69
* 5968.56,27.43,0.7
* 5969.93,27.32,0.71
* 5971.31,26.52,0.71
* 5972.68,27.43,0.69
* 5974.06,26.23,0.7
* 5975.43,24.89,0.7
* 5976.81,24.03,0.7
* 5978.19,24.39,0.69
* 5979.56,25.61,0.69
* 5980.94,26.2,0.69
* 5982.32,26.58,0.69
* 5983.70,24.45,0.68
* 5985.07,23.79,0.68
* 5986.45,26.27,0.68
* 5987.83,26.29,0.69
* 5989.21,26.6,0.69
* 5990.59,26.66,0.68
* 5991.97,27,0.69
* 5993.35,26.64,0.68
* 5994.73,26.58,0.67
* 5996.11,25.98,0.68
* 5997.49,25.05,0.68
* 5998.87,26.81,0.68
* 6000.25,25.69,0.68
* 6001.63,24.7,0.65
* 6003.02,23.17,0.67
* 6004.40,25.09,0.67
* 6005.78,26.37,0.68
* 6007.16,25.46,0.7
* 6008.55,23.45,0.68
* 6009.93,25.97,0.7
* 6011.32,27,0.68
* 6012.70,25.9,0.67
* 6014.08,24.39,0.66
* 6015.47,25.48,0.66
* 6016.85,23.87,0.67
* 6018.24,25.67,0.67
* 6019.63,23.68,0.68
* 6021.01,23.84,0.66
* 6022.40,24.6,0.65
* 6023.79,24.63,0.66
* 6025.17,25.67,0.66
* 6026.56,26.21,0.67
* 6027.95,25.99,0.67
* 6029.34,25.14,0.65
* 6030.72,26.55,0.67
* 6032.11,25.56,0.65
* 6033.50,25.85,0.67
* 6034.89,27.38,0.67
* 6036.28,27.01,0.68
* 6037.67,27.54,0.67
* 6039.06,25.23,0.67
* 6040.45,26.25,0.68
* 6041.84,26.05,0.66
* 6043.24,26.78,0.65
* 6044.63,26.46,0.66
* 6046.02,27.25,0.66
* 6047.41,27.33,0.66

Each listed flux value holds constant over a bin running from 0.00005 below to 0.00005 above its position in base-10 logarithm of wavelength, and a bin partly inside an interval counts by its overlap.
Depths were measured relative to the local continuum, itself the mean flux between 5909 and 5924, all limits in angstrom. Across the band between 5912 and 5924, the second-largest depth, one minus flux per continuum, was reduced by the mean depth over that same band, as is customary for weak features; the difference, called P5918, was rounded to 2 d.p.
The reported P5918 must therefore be 0.05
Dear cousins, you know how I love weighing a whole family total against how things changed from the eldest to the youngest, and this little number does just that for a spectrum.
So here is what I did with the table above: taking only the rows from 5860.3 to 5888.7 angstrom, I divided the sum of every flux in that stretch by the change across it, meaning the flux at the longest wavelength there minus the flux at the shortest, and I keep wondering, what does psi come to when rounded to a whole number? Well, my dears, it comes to -39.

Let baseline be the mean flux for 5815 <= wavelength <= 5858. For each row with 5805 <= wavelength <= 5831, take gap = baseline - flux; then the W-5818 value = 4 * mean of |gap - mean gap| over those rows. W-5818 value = 6.03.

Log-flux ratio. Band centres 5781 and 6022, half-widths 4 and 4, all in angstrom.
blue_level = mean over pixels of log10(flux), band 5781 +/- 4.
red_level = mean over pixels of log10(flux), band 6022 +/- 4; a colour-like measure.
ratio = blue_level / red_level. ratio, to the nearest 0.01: 0.99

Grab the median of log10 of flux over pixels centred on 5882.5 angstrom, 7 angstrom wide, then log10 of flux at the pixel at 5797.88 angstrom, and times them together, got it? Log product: 1.94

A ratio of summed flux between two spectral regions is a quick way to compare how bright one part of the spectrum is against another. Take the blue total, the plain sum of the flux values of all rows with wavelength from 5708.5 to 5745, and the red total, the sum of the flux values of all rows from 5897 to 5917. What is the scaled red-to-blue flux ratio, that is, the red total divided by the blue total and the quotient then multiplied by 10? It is 5.2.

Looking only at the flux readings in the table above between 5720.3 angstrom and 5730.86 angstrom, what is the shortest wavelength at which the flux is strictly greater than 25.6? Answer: 5720.97 angstrom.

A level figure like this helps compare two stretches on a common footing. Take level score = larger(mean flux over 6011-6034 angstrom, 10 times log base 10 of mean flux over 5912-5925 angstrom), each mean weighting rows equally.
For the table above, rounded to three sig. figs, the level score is 25.3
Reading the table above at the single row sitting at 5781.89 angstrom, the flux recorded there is 23.48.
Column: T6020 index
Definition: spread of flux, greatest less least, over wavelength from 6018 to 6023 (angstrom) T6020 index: 2.0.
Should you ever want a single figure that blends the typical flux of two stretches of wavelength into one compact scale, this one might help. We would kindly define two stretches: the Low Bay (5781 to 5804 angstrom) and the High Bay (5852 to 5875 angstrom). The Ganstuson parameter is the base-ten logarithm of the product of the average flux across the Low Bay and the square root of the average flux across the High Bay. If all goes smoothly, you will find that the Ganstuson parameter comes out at 2.10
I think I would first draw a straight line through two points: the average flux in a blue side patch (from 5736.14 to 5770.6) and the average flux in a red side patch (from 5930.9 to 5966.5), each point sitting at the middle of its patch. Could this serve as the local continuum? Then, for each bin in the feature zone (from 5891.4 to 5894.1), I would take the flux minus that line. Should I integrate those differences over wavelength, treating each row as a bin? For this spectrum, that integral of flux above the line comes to -31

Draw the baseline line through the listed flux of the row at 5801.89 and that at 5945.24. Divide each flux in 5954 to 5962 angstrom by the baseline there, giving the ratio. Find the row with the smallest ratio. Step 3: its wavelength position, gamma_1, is 5956.20 angstrom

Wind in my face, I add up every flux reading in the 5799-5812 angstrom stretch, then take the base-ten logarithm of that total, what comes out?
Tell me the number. 2.4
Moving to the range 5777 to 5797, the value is 2.6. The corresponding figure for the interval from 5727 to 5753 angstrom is 2.7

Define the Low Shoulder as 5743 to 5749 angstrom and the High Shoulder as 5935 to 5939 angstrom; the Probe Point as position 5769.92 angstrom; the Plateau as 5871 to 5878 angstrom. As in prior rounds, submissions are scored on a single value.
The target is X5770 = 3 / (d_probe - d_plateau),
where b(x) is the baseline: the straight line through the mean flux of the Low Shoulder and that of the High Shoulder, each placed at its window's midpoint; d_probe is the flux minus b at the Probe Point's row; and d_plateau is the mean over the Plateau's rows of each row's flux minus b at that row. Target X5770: 3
